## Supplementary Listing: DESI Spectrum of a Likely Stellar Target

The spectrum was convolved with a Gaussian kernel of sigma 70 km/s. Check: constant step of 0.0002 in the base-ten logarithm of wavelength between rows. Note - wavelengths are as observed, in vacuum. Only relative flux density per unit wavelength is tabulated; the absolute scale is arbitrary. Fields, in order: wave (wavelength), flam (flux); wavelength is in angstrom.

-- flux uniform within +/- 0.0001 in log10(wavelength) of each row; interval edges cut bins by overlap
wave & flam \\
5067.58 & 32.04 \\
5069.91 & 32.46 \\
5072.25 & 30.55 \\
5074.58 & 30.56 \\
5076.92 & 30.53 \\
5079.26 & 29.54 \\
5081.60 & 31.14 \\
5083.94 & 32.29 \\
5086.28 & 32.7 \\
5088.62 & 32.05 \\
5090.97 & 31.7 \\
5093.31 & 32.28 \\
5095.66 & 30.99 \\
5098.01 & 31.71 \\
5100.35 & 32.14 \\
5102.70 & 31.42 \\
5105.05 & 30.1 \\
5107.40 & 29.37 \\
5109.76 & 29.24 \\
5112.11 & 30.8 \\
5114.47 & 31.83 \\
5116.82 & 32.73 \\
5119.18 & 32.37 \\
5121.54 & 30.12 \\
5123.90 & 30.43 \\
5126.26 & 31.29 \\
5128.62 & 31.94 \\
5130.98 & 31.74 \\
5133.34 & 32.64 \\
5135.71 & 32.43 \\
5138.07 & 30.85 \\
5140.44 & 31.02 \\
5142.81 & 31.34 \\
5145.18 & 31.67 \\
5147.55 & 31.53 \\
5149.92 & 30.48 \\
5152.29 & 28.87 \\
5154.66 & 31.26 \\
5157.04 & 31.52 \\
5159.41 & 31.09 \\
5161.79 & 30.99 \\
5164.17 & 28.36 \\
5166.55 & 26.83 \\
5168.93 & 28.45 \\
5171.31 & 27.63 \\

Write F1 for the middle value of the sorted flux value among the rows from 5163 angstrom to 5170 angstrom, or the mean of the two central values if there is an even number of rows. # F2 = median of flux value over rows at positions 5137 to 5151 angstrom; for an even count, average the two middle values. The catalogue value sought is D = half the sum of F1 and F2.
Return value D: 29.8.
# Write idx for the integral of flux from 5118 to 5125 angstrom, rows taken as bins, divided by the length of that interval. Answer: 31.0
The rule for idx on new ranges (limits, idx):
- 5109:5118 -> 31.2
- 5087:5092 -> 31.9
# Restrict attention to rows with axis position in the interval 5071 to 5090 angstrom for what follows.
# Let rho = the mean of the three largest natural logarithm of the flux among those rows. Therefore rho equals 3.48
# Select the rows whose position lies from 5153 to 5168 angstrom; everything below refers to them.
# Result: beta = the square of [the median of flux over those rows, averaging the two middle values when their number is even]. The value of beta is 963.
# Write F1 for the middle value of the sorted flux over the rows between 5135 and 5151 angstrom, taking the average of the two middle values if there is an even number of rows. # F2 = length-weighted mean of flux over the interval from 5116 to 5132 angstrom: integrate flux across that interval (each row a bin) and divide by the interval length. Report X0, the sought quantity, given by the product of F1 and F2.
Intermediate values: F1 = 31.3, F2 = 31.5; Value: 987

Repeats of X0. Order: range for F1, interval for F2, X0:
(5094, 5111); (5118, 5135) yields 977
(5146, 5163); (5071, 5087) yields 964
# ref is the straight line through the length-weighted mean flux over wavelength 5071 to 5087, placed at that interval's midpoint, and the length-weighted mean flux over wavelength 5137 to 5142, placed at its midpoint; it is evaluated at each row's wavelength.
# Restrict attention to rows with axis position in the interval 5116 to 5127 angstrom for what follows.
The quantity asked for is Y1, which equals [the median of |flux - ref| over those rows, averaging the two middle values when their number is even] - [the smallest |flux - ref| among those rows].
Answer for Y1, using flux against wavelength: 0.49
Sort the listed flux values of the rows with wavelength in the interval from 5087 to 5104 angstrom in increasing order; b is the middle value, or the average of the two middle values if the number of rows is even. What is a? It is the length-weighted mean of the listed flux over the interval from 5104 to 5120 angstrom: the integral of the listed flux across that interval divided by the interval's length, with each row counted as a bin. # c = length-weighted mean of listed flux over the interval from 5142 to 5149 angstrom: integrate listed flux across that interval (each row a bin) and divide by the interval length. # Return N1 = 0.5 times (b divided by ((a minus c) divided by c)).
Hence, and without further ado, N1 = -836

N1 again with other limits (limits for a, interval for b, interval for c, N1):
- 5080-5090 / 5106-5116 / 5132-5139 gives -4928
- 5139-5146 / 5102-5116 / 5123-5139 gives -1249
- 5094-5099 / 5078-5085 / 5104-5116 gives 452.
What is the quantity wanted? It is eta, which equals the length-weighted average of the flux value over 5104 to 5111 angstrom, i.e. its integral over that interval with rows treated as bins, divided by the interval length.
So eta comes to 29.6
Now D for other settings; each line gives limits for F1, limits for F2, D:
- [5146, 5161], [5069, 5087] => 31.0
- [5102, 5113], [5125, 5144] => 30.8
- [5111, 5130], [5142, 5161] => 31.4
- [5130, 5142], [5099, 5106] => 31.6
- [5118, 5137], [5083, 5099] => 31.9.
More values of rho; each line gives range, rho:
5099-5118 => 3.47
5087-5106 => 3.47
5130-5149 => 3.47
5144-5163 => 3.45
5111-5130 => 3.48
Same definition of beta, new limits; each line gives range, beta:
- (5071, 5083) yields 933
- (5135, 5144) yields 972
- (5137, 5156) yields 970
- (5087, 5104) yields 1006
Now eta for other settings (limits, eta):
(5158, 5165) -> 30.3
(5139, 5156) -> 30.9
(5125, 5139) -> 31.8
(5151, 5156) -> 30.1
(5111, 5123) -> 31.5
